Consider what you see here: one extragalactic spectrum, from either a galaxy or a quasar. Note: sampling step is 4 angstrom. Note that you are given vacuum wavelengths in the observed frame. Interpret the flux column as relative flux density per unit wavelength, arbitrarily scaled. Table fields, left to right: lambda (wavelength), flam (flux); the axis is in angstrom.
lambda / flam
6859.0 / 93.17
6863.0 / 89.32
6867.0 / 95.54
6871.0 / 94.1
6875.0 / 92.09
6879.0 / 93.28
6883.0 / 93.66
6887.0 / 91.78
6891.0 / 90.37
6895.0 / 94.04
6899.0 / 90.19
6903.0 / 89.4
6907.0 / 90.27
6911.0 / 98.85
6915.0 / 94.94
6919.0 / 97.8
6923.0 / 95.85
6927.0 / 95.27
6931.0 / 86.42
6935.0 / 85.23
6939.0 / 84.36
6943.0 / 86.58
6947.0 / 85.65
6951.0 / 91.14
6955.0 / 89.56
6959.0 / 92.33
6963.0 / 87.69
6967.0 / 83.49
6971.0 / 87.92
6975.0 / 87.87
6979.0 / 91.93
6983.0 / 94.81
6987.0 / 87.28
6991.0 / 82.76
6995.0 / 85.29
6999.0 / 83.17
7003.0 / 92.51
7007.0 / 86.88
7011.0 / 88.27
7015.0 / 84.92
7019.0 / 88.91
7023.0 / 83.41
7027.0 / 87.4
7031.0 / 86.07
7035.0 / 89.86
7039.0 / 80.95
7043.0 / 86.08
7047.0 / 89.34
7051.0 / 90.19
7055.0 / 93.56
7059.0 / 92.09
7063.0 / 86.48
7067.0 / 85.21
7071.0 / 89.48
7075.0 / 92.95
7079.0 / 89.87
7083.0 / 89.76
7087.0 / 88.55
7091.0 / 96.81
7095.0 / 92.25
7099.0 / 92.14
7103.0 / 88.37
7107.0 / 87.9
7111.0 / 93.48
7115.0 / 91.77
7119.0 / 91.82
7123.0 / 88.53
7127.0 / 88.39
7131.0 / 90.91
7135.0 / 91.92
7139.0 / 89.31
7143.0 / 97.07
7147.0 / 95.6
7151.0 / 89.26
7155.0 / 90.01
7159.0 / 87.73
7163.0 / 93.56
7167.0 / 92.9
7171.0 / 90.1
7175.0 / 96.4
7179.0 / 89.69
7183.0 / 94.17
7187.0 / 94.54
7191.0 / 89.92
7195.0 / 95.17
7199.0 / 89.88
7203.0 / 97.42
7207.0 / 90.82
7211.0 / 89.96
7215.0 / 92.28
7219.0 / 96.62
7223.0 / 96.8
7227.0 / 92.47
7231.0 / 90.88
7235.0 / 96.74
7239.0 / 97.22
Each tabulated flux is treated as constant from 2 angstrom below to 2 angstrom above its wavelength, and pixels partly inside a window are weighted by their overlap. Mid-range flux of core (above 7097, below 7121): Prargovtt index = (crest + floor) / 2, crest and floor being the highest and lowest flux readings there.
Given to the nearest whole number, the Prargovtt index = 91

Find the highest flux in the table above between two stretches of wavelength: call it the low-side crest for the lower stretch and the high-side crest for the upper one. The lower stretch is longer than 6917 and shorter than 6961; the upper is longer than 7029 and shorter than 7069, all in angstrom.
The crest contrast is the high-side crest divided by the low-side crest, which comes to 0.96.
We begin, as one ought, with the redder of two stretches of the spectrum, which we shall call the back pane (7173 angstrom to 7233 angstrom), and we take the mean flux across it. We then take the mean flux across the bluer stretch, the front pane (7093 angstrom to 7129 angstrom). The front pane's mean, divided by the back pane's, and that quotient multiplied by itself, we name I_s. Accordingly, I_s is 0.945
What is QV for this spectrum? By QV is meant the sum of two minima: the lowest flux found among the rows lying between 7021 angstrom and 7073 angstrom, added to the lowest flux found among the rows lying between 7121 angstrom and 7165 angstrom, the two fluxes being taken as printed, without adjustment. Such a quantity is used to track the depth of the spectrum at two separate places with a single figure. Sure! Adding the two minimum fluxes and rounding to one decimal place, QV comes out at 168.7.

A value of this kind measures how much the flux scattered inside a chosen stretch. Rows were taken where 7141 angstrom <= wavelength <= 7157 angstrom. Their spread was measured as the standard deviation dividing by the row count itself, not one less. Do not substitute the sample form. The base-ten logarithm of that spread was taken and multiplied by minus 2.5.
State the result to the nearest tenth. -1.3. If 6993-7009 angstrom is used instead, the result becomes -1.3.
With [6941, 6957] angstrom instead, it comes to -0.9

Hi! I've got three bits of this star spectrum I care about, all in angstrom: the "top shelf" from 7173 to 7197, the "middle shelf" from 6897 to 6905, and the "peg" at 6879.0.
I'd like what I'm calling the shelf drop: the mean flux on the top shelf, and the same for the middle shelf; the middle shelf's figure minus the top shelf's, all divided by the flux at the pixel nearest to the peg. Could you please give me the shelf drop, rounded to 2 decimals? -0.04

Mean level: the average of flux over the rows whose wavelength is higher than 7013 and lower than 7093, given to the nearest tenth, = 88.6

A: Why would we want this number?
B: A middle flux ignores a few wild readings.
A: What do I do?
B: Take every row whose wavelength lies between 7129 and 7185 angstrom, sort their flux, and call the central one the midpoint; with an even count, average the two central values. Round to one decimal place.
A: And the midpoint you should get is 91.4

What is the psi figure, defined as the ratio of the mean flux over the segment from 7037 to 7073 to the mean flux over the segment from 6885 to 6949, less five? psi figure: -4.03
